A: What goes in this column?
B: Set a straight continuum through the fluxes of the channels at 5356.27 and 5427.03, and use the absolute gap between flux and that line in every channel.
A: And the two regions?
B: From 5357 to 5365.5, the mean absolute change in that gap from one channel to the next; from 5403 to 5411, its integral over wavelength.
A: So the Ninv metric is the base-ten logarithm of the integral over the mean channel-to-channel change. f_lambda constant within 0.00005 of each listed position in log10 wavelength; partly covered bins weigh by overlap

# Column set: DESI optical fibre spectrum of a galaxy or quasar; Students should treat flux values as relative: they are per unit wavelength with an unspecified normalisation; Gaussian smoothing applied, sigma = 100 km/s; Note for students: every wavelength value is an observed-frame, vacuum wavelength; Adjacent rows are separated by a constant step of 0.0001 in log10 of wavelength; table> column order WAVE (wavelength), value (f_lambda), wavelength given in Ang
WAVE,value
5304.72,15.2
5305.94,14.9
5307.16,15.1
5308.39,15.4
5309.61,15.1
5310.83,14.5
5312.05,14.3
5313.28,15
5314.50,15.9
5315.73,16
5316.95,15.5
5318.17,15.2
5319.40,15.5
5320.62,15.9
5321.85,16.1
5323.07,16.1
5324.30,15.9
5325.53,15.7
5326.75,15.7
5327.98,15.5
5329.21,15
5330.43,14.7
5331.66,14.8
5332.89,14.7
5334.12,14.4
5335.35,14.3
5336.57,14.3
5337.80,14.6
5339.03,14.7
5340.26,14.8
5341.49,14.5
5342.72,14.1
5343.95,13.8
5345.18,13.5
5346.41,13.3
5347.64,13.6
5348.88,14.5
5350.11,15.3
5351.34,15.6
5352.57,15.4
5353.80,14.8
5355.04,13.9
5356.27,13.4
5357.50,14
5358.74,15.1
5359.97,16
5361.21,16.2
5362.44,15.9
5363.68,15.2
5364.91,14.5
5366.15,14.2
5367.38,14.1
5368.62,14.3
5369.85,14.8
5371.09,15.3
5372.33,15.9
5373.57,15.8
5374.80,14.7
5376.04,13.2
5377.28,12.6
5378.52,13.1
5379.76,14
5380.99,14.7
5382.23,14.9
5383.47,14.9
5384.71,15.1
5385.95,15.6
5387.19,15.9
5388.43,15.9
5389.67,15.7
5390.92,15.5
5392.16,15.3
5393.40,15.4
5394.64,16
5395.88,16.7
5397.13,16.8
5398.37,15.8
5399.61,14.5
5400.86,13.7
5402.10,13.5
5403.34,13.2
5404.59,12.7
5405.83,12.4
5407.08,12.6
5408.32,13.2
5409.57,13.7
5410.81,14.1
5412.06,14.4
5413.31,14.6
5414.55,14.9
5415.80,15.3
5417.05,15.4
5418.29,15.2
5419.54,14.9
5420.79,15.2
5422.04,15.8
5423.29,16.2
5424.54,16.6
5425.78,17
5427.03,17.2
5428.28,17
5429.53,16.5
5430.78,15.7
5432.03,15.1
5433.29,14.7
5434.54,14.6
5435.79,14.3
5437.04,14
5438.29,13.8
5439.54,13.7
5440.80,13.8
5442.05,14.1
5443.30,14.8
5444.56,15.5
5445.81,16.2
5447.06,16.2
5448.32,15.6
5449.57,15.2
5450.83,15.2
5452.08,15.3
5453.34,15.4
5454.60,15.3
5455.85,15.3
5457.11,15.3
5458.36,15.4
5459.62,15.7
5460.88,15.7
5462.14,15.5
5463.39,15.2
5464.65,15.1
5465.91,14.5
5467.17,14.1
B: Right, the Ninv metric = 1.6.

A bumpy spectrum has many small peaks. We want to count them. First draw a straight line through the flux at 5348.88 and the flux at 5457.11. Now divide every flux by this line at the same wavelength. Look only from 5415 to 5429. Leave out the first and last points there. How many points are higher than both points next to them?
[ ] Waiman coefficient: 2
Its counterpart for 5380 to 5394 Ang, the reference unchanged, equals 2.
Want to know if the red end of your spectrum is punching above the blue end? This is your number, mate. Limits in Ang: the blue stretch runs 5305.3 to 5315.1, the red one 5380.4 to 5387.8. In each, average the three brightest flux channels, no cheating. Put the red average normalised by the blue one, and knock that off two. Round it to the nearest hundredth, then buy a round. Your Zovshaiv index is 1.00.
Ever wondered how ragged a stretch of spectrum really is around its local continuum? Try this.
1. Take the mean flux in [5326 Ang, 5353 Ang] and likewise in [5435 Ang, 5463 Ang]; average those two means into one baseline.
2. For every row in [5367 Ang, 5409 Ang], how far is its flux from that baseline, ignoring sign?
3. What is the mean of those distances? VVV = 1.0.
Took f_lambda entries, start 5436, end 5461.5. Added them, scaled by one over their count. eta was 15.1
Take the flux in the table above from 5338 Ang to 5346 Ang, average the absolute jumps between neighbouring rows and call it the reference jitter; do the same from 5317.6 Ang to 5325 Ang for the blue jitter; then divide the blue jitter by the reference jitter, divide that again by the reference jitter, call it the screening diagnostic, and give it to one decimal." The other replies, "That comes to 2.8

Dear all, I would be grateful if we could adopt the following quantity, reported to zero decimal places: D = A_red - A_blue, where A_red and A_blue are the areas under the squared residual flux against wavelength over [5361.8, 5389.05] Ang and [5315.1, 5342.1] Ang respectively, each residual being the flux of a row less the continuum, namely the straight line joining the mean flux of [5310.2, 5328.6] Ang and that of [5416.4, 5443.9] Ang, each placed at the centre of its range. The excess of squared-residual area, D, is 22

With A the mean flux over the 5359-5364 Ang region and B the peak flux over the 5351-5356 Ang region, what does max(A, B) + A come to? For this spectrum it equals 31.6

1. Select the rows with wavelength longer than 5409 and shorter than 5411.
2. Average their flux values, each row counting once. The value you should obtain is 13.9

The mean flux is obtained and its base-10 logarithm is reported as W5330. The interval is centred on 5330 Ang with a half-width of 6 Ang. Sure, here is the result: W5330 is 1.18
